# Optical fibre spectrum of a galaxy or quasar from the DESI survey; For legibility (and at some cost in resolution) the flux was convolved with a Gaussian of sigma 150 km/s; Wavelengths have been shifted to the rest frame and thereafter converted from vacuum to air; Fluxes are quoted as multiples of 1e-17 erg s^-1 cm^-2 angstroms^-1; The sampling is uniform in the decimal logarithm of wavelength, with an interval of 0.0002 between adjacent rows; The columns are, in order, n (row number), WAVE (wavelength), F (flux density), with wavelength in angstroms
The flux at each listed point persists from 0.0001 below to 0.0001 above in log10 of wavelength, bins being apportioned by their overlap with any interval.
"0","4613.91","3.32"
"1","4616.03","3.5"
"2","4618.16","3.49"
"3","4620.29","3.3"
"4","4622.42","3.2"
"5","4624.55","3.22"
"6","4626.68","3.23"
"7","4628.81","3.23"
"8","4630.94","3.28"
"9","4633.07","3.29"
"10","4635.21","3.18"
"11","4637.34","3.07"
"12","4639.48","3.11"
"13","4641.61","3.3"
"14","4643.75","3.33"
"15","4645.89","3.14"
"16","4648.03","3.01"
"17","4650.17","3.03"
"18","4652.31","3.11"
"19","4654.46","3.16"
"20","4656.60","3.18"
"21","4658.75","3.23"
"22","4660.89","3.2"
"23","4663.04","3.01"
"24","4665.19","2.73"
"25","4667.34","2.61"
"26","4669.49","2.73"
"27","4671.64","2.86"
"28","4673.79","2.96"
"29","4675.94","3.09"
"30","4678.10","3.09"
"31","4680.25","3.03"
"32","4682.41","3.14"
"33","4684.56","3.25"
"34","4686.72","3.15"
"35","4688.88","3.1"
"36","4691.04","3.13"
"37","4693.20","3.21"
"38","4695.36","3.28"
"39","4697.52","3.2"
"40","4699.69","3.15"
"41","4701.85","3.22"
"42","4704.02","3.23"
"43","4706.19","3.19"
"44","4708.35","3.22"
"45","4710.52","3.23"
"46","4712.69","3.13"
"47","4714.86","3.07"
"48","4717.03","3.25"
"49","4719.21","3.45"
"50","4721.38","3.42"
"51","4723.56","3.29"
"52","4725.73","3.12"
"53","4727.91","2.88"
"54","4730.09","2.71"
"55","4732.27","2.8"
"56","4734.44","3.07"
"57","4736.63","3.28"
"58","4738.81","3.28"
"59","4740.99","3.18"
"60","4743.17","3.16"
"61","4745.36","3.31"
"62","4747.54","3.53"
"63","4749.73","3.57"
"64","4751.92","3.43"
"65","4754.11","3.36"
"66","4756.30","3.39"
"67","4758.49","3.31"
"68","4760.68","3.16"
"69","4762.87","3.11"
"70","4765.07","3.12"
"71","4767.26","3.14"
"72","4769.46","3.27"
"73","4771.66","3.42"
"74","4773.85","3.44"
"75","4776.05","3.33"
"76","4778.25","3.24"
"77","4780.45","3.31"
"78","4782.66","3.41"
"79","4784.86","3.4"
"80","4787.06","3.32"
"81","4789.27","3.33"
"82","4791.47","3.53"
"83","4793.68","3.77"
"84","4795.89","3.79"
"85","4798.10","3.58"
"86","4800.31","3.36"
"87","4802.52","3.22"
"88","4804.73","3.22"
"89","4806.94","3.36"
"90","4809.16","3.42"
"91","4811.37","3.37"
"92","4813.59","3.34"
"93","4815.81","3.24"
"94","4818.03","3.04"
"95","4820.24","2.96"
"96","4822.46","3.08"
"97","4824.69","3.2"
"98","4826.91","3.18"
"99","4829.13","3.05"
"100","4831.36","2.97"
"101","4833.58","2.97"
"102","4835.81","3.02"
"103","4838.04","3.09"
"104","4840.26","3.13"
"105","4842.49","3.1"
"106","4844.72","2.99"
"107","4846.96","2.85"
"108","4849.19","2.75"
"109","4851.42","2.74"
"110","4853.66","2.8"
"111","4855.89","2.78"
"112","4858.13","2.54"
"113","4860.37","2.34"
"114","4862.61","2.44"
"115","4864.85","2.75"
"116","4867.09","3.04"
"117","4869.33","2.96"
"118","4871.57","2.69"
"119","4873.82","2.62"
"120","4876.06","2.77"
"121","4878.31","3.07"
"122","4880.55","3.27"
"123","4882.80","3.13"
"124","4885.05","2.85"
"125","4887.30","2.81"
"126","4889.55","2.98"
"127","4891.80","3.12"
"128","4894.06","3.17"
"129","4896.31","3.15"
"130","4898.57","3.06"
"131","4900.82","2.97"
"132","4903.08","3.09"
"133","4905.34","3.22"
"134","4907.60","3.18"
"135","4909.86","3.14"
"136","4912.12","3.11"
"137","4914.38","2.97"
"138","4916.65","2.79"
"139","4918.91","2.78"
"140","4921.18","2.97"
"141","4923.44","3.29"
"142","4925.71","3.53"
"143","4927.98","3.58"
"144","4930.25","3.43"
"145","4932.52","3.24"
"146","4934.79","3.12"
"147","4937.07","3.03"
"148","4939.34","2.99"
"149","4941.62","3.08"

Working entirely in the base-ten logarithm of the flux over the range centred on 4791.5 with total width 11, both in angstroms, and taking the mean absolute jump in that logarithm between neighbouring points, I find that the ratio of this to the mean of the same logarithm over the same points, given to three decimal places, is 0.026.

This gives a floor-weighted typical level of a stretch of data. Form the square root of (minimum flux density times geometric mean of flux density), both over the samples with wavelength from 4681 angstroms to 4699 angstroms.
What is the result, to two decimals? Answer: 3.14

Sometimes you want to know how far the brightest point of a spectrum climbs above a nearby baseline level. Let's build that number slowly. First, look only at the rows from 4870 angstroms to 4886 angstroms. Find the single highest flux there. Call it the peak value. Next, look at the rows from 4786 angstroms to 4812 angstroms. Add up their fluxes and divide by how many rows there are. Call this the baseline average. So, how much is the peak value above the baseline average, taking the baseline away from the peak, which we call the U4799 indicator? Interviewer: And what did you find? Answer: -0.17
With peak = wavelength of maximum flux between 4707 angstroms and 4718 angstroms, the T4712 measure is 4717.03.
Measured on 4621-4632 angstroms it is 4630.94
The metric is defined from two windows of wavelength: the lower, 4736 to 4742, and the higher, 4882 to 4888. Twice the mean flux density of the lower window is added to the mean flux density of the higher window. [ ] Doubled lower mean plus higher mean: 9.42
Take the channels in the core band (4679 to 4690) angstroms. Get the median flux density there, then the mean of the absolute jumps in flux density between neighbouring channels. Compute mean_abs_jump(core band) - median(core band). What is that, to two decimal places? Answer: -3.05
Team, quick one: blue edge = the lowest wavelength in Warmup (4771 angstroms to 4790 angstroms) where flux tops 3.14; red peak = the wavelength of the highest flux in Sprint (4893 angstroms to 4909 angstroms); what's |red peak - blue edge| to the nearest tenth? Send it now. 133.7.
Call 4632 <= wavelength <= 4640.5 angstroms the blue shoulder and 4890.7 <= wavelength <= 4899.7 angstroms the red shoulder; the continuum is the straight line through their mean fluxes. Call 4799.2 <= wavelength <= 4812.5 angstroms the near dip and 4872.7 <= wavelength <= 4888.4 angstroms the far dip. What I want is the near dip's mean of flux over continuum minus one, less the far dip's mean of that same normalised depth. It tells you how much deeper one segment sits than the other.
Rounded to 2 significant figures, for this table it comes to 0.12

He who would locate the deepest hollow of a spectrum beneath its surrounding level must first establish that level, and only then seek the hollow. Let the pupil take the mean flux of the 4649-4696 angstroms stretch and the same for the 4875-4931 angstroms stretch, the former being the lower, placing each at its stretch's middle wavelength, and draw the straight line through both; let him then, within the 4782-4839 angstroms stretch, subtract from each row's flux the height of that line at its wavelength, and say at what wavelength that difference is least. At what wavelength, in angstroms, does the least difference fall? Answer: 4820.24 angstroms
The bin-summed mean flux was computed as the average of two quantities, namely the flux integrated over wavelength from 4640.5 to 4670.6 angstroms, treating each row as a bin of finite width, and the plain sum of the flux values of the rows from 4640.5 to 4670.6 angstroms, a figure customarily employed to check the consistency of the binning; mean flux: 67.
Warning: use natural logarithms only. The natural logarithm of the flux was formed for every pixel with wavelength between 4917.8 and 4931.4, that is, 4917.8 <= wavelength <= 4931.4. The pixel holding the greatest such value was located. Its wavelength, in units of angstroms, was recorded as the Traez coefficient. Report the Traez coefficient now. 4927.98 angstroms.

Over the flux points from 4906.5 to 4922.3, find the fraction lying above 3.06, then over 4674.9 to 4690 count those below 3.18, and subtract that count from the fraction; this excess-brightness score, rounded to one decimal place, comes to -5.6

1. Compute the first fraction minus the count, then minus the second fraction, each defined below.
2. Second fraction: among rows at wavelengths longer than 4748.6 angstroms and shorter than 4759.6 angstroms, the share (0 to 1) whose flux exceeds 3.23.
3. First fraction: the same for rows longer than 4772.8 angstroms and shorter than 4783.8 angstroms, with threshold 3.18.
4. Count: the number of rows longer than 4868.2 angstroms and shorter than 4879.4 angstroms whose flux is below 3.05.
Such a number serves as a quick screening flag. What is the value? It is -4.0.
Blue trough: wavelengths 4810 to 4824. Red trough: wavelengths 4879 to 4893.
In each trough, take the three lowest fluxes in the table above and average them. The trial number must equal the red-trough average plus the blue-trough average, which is 5.91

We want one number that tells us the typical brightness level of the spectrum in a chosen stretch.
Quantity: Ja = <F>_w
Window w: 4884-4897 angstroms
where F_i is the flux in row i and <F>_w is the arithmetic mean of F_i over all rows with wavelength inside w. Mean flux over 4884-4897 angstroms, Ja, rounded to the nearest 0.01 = 3.01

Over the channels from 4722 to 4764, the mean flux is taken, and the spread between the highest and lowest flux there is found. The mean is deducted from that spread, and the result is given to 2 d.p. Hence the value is -2.35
